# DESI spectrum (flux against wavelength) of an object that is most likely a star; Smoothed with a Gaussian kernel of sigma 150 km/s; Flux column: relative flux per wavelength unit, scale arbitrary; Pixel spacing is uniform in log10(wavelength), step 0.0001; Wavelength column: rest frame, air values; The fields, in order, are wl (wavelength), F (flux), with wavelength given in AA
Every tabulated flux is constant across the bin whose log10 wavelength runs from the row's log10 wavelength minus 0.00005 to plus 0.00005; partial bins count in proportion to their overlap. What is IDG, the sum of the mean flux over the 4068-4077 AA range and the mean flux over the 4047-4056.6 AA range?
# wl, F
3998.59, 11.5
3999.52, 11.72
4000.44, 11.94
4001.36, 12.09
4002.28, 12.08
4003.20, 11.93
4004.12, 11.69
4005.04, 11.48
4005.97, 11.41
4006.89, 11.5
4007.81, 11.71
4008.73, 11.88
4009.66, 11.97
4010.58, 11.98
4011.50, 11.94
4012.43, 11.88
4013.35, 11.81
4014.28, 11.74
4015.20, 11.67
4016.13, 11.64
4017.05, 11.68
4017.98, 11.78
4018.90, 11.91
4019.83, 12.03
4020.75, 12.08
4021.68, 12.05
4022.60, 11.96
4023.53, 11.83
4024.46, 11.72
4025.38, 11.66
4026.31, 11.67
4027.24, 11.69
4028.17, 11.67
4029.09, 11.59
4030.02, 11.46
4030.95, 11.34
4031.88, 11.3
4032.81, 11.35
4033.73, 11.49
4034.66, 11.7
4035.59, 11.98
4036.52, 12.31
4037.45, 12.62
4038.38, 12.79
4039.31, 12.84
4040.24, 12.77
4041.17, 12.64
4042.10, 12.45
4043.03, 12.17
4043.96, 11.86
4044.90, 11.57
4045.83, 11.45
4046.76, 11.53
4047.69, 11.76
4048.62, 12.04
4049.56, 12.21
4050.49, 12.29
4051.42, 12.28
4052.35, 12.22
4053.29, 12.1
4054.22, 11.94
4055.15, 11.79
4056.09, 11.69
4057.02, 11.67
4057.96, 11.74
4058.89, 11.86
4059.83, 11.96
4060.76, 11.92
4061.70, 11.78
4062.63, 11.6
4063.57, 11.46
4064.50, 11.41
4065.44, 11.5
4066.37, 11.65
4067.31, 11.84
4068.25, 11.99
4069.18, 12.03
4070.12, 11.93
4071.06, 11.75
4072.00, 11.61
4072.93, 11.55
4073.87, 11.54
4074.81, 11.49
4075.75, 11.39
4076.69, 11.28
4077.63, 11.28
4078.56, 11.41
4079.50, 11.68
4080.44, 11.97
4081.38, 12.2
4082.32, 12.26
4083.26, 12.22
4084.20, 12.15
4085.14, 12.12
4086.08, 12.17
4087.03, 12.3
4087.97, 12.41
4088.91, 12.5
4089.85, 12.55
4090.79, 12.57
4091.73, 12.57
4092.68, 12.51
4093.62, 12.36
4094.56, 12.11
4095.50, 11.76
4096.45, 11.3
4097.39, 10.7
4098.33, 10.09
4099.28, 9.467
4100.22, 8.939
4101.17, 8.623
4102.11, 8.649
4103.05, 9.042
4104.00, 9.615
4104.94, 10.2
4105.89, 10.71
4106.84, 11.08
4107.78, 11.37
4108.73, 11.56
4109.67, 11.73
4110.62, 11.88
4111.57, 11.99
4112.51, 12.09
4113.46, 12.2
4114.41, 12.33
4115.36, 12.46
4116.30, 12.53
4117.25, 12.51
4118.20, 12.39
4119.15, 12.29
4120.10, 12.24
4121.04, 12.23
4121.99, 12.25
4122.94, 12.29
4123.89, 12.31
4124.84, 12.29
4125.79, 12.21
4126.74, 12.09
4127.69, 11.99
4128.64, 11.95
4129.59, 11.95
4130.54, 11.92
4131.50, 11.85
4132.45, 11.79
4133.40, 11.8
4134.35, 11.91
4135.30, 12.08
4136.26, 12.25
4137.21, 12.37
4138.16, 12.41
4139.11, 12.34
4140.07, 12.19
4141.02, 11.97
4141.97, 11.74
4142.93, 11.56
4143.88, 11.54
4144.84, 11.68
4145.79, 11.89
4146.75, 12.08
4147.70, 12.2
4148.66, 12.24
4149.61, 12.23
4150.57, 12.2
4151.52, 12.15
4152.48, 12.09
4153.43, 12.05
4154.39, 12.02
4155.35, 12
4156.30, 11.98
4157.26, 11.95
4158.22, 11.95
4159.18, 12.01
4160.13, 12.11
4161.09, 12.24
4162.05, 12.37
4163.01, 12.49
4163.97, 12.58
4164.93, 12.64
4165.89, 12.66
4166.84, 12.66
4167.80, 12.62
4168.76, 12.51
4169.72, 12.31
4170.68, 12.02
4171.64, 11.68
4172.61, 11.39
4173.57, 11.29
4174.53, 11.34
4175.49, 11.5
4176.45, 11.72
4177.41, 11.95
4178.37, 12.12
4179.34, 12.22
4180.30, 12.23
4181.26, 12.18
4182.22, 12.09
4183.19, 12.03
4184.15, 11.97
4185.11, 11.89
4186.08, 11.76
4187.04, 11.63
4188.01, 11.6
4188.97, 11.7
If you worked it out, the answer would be 23.7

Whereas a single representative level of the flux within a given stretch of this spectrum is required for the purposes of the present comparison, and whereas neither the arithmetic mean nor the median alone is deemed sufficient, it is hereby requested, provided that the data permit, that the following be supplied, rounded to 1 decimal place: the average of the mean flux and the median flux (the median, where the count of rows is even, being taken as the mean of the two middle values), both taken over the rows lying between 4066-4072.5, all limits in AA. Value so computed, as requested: 11.8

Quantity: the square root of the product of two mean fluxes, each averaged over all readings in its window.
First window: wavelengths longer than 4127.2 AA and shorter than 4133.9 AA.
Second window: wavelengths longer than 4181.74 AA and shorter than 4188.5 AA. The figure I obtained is 11.9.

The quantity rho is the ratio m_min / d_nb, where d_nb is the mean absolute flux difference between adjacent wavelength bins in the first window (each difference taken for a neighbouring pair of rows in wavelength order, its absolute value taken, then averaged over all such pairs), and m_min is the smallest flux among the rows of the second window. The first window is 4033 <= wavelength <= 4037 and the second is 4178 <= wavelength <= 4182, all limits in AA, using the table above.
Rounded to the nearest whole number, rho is 44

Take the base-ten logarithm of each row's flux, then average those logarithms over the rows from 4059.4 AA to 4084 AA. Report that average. 1.069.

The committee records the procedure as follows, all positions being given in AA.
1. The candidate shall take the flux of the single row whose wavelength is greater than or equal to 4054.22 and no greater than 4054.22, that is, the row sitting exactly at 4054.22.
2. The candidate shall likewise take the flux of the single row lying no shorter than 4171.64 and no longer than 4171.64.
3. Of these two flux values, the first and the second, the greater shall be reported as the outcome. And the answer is 11.94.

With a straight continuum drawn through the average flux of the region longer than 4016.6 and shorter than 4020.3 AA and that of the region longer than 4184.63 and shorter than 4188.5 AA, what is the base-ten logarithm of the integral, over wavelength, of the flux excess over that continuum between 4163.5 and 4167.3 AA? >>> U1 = 0.5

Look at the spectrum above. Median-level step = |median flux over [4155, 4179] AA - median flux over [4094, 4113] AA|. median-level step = 1.1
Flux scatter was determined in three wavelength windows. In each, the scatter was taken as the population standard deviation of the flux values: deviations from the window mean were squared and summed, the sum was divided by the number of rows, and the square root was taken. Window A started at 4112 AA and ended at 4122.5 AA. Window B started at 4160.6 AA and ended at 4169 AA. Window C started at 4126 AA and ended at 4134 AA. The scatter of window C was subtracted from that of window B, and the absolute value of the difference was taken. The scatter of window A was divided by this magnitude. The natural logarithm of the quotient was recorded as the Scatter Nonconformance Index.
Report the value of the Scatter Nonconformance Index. 1.1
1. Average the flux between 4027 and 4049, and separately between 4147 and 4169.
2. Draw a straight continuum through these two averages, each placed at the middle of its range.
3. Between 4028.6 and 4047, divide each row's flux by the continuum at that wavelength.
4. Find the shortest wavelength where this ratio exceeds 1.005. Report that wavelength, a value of 4036.52 AA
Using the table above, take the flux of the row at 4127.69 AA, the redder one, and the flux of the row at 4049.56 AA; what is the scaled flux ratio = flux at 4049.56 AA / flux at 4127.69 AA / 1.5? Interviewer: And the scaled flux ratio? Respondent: 0.679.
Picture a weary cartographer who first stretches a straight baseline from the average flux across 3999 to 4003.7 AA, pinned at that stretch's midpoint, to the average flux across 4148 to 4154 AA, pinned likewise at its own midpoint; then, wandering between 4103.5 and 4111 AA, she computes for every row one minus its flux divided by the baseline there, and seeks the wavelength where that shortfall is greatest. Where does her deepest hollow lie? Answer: 4104.00 AA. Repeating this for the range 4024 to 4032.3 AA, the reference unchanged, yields 4031.88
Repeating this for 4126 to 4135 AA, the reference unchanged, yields 4132.45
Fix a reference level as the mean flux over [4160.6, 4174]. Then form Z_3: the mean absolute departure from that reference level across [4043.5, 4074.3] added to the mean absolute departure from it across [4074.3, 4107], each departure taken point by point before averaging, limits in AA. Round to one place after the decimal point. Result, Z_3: 1.5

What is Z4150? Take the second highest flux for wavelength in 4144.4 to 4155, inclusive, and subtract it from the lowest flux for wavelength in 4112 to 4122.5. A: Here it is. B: -0.14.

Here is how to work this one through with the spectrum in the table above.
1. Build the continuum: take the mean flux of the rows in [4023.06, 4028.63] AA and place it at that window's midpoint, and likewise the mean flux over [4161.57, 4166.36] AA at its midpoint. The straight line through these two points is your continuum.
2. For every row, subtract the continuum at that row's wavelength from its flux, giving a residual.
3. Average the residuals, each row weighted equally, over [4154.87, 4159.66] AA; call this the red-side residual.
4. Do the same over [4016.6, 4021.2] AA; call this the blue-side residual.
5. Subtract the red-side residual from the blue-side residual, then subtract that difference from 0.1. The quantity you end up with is -0.66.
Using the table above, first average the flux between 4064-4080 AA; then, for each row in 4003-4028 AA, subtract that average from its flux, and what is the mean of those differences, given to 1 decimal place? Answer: 0.2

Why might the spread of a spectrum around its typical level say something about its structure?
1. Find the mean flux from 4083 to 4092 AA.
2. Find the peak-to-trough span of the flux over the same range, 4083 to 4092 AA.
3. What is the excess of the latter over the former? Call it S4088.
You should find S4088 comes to -11.9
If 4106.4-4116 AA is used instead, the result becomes -10.5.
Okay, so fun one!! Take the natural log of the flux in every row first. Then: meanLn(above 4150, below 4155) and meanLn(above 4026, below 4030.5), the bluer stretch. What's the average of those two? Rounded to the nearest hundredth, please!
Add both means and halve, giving 2.47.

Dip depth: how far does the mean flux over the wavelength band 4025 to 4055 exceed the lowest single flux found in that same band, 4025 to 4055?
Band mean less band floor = 0.66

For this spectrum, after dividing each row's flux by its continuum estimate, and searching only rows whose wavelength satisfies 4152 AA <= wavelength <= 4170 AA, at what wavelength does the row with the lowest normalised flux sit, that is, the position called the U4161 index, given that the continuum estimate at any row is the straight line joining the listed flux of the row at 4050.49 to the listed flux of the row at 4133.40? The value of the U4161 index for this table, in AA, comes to 4157.26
